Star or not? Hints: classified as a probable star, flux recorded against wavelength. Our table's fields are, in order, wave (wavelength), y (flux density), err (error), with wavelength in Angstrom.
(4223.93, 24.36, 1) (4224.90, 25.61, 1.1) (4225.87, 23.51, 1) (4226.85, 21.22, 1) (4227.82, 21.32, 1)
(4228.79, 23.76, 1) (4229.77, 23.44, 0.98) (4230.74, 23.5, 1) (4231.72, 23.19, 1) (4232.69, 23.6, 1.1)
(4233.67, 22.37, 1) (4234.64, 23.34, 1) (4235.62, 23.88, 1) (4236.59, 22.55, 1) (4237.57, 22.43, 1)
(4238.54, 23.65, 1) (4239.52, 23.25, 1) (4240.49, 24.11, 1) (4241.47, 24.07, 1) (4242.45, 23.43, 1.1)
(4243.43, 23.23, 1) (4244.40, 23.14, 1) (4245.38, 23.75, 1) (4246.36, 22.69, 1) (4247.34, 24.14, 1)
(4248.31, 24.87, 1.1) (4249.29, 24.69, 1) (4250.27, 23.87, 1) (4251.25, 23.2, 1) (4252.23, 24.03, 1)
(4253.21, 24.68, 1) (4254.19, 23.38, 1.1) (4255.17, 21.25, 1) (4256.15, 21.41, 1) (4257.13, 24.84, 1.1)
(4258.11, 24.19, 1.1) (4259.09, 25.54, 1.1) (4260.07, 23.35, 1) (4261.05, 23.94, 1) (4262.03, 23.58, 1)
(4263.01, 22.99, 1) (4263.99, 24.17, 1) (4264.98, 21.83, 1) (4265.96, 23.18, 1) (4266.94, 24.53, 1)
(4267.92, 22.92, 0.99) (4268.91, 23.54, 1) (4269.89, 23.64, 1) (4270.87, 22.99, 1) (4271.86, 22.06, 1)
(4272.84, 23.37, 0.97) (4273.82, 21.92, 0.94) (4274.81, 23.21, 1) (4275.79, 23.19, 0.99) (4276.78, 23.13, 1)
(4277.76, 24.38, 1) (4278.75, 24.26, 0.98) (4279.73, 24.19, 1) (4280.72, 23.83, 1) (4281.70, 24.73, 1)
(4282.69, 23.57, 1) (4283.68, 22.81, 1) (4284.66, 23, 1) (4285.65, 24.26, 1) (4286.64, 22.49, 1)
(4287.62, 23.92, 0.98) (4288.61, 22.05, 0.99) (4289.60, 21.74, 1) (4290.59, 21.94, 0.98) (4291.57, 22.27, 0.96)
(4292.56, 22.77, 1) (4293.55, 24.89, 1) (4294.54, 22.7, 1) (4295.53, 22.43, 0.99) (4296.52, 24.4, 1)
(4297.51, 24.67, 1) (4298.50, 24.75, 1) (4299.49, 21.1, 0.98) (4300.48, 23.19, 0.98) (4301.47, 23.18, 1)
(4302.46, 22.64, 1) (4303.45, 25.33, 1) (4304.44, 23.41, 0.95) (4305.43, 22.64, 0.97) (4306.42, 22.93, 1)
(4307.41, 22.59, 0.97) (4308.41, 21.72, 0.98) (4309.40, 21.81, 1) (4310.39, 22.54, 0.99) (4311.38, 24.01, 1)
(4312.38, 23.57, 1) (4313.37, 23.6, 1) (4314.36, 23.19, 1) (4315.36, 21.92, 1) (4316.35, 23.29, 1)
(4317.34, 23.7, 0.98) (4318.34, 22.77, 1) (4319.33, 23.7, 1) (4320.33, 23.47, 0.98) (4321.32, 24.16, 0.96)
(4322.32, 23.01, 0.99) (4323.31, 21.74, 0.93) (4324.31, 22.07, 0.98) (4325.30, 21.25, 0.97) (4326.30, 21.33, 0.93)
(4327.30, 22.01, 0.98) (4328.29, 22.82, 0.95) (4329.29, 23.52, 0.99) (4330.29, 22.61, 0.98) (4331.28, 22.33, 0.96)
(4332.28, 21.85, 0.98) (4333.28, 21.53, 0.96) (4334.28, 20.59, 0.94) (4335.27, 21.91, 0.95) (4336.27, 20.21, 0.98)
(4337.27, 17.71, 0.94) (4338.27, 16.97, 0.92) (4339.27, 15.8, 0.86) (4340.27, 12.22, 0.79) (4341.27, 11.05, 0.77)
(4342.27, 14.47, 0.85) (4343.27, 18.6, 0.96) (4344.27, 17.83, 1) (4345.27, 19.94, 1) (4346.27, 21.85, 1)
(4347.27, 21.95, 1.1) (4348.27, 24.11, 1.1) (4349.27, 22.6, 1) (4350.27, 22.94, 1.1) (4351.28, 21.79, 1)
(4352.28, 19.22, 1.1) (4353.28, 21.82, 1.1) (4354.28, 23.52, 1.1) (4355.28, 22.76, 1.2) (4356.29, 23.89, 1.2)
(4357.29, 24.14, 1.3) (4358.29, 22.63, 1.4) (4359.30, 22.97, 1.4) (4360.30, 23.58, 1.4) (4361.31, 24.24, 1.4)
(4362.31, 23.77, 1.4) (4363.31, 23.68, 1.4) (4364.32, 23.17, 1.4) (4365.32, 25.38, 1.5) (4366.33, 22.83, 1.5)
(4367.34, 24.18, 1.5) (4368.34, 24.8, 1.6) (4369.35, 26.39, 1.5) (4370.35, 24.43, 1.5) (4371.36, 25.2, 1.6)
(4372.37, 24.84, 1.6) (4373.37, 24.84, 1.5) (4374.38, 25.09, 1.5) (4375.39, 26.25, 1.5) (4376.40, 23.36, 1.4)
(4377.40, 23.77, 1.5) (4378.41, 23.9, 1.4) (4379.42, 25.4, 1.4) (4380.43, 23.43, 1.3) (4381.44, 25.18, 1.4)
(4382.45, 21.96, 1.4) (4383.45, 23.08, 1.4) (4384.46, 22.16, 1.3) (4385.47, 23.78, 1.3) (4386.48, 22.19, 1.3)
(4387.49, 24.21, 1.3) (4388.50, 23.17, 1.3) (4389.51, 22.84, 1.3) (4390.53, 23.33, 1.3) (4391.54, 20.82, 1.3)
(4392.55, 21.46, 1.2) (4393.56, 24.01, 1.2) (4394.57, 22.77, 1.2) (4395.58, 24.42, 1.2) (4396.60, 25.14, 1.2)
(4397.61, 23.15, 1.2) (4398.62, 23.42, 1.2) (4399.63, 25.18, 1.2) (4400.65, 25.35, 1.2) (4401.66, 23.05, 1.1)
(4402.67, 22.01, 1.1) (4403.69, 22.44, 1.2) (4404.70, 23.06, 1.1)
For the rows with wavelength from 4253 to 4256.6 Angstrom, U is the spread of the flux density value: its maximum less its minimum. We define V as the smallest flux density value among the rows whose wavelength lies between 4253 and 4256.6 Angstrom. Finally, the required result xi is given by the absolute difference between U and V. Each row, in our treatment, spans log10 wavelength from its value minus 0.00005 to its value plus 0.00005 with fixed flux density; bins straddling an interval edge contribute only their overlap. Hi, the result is 17.8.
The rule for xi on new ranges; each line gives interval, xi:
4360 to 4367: 20.3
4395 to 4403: 18.7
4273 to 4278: 19.5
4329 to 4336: 17.7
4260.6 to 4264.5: 21.8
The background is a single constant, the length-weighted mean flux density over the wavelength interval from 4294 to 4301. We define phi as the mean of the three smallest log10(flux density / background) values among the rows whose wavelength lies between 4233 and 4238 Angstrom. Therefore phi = -0.016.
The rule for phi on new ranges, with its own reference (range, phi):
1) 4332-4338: -0.079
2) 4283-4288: -0.010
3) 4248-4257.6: -0.027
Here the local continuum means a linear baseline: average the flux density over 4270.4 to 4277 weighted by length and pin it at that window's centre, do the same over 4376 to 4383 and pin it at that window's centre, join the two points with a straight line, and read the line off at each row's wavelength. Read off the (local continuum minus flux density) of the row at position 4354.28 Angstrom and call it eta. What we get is 0.1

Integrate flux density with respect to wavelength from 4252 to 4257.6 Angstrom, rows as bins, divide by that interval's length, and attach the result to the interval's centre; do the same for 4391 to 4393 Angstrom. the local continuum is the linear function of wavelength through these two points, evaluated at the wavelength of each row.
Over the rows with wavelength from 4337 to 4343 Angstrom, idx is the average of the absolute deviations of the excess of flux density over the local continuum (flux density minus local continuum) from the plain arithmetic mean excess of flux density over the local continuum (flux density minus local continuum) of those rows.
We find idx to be 2.10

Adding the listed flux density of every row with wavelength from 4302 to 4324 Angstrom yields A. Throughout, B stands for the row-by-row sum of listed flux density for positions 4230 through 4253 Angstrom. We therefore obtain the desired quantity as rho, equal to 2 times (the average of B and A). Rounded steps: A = 508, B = 541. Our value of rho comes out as 1049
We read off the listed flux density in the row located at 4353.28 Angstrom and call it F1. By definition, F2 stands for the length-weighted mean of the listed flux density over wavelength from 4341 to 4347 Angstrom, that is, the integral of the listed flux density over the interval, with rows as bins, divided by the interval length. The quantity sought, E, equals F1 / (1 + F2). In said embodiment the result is 1.17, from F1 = 21.82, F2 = 17.7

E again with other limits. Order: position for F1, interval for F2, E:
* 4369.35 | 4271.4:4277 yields 1.11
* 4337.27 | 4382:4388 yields 0.74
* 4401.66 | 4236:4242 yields 0.95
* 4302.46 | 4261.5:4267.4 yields 0.93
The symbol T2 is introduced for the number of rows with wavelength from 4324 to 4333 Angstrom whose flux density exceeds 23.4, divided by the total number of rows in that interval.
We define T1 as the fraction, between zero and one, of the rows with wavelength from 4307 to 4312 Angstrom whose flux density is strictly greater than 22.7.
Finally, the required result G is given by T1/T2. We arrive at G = 2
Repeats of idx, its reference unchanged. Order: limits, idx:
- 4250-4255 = 0.43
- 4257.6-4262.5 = 0.58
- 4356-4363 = 0.47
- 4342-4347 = 1.92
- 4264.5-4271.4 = 0.58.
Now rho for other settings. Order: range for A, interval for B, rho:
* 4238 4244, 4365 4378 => 463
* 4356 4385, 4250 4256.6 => 860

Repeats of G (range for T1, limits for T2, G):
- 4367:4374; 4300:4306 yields 3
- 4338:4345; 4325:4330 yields 0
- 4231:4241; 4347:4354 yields 5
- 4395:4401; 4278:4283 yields 1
